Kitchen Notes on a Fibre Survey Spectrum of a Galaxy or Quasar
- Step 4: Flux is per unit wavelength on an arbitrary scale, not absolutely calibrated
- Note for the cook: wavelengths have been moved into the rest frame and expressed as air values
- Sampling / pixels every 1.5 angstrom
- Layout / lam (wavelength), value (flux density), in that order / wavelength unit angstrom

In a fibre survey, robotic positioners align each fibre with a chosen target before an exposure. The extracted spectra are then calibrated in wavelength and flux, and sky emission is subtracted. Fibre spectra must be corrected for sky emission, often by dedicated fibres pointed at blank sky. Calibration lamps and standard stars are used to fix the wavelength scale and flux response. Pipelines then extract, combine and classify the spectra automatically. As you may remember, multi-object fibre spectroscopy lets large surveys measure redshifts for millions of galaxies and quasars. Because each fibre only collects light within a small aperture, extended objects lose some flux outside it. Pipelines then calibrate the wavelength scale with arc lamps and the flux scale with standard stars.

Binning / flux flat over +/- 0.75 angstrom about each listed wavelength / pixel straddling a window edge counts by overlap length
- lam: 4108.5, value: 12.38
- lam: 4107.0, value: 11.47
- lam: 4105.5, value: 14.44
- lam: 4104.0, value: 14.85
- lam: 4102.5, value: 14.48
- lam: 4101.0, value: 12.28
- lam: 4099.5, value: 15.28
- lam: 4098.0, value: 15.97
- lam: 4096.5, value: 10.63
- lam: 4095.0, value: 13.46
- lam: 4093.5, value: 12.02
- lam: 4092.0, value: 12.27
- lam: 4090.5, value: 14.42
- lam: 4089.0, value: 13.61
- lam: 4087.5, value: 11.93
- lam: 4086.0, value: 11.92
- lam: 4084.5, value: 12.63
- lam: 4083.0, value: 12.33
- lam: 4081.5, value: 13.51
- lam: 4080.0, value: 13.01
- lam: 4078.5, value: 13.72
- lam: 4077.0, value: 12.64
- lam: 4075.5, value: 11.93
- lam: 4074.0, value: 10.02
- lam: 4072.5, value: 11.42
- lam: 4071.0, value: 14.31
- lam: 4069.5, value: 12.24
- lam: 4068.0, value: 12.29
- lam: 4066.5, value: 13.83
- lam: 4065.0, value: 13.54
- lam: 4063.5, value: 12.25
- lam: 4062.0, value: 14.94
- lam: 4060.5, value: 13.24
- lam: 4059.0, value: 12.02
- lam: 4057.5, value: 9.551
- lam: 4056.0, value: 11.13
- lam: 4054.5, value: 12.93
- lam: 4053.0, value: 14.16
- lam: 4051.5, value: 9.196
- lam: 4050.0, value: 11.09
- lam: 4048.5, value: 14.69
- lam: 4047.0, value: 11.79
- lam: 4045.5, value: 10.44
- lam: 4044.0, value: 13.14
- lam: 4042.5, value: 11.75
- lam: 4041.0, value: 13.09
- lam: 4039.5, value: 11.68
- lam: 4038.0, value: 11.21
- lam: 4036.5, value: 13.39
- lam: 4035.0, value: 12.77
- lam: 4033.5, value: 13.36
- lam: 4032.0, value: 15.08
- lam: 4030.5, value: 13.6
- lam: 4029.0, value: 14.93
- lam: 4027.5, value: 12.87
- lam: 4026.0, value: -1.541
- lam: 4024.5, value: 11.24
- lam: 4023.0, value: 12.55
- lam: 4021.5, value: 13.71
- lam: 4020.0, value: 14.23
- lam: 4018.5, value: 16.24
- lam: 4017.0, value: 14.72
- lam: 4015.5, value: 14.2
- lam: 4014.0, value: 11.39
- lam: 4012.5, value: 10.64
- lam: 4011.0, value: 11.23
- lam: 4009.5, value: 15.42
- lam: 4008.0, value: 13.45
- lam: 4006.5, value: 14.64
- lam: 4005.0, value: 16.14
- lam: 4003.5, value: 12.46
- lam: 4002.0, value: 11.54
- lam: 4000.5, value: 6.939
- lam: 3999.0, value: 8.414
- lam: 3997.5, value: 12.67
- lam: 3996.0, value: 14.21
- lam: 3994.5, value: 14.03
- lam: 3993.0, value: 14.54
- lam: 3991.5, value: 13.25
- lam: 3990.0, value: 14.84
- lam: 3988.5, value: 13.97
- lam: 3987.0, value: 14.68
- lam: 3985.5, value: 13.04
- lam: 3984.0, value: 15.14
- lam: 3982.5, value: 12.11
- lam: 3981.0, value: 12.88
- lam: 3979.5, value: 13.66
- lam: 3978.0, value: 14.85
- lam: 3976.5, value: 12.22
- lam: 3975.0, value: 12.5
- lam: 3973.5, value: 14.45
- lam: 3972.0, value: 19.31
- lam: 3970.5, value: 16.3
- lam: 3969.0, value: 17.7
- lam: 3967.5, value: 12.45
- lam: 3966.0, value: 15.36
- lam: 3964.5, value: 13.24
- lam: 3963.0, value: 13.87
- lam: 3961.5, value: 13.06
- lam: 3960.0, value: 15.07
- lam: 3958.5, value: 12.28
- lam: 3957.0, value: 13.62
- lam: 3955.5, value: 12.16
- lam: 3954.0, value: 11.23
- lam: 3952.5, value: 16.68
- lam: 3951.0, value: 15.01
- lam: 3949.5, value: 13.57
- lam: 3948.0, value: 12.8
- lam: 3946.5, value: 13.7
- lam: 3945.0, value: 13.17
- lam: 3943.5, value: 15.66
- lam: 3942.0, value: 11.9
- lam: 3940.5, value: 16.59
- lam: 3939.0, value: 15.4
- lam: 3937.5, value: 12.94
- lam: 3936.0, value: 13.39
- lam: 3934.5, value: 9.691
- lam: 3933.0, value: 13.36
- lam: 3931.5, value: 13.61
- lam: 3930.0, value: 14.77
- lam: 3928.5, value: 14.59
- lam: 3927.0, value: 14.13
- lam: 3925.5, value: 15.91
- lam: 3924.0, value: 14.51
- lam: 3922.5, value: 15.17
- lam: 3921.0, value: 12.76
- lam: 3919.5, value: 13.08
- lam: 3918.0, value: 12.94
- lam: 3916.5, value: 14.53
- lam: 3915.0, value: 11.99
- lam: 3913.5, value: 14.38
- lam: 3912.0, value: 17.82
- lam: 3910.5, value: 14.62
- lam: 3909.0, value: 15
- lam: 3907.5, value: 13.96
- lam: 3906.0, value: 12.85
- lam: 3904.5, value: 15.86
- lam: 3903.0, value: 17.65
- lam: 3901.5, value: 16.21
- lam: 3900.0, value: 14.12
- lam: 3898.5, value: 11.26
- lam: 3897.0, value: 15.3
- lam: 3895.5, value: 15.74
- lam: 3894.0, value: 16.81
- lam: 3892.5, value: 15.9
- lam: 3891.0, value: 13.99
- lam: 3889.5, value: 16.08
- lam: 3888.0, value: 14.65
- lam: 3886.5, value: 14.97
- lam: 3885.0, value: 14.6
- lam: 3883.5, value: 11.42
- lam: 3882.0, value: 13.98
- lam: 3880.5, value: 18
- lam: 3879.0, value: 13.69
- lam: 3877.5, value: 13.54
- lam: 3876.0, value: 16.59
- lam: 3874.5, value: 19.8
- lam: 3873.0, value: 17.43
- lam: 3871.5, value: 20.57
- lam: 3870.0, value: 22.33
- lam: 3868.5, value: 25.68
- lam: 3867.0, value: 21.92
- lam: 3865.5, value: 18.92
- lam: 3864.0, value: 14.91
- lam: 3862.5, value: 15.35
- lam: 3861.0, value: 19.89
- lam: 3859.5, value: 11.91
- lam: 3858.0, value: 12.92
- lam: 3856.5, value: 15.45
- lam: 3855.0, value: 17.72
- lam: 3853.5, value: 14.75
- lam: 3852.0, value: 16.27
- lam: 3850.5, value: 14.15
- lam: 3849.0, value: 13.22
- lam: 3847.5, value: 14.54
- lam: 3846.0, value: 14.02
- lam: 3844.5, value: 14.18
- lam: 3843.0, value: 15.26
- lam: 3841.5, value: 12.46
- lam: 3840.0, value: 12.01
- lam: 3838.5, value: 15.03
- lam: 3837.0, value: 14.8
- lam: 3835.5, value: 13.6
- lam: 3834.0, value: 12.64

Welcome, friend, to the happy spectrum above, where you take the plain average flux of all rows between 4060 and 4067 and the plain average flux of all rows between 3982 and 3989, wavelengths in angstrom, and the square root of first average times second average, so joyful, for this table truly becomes 13.7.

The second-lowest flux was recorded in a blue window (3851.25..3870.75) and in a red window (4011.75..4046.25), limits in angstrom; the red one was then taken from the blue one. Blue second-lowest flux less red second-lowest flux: 2.5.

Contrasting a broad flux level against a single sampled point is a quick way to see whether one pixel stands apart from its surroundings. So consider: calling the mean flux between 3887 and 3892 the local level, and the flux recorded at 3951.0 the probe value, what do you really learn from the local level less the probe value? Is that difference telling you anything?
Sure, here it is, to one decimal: -0.1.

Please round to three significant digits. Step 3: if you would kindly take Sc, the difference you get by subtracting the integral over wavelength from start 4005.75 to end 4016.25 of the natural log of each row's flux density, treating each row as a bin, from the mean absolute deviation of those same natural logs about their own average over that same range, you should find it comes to -26.7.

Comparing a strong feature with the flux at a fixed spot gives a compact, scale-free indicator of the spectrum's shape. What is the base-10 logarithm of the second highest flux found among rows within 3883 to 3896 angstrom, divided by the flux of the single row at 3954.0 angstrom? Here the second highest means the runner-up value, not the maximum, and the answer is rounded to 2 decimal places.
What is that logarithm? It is 0.16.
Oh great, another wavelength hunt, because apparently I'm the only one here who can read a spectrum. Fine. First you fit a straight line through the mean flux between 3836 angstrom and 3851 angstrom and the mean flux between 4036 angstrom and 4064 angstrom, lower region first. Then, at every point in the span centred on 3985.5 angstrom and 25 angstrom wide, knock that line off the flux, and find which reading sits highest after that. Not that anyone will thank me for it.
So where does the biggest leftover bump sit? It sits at 3984.0 angstrom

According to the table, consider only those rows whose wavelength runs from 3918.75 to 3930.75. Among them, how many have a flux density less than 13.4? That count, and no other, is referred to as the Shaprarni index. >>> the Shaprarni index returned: 2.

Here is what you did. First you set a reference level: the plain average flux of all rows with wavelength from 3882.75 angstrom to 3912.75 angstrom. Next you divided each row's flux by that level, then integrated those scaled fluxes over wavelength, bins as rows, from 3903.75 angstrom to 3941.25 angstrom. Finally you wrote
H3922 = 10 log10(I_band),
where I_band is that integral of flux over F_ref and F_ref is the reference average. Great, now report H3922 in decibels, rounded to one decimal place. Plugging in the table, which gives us 15.5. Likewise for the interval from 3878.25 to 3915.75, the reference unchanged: 15.7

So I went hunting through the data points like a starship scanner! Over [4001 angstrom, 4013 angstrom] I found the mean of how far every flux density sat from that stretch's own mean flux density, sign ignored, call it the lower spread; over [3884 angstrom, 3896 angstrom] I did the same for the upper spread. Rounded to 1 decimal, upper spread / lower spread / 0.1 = 4.6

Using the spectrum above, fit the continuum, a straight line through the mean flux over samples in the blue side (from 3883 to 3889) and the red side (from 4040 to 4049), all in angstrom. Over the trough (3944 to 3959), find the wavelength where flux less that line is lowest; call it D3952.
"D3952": 3954.0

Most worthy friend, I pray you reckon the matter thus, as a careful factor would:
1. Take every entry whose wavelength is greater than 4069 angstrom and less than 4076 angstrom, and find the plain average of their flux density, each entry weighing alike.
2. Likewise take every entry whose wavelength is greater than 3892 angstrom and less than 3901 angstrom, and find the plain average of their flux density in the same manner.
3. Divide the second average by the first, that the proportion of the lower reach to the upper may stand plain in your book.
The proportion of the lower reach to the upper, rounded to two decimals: 1.24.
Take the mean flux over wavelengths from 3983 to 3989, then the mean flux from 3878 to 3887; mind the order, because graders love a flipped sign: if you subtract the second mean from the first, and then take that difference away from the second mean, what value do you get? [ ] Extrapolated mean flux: 14.7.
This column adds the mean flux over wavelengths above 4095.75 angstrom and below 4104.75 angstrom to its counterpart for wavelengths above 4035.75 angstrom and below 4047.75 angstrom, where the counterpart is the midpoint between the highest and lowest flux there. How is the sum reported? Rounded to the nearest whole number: 26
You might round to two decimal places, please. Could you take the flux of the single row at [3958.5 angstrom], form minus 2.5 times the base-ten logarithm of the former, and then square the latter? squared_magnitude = 7.41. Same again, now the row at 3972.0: 10.33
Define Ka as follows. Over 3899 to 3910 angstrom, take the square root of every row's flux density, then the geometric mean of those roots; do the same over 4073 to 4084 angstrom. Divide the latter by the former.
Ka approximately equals 0.91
